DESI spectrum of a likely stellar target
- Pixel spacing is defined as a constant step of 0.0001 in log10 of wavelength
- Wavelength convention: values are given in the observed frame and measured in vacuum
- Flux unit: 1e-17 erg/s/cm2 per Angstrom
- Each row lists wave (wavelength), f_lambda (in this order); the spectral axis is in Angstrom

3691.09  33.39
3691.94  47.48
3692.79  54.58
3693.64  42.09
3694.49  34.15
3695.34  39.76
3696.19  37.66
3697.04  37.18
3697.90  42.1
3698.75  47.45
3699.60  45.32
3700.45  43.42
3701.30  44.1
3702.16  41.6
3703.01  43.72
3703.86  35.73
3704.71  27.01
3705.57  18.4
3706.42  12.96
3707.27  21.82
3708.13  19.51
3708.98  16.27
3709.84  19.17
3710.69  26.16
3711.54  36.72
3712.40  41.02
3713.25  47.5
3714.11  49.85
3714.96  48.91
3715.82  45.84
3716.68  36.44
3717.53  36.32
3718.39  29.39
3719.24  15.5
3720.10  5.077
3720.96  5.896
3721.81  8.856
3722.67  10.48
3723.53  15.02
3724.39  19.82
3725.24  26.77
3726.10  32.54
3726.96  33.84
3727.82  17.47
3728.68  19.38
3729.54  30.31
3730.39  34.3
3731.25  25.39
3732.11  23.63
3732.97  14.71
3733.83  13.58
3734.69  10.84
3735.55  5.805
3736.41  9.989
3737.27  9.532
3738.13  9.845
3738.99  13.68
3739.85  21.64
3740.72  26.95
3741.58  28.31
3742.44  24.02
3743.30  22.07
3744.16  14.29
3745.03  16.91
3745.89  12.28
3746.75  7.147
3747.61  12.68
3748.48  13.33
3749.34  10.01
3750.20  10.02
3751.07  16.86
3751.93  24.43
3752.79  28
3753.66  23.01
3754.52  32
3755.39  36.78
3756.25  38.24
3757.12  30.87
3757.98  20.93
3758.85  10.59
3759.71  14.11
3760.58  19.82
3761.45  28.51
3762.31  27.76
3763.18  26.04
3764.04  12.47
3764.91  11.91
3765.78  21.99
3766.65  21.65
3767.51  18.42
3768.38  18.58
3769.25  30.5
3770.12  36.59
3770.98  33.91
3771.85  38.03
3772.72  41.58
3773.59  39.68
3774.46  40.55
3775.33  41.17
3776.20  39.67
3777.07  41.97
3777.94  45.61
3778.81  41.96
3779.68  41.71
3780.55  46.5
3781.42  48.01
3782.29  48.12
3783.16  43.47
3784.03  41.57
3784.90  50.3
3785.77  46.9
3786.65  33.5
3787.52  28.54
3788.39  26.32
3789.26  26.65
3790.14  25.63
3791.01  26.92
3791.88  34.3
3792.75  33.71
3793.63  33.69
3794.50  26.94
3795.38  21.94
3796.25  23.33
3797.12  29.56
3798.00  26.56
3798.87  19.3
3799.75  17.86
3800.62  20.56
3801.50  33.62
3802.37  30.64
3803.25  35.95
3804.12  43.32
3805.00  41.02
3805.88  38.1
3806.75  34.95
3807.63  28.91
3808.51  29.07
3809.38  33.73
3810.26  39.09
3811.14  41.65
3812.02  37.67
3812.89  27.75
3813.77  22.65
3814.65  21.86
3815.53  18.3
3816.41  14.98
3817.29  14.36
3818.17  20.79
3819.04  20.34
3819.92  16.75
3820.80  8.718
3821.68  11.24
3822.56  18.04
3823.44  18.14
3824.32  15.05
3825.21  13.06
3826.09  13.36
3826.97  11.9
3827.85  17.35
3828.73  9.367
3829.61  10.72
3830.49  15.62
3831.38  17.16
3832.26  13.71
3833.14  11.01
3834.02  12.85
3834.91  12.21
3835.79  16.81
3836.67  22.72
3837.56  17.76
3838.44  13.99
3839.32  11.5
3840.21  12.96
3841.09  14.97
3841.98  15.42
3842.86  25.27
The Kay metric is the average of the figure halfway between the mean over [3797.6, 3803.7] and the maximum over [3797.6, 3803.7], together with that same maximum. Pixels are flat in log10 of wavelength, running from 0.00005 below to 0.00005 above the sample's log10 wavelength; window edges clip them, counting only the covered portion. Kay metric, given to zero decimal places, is 34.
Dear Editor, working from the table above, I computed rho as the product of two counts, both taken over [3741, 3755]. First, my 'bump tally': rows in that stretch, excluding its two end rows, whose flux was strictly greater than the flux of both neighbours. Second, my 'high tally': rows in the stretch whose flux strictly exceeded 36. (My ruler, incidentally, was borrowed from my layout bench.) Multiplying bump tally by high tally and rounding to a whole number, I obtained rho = 0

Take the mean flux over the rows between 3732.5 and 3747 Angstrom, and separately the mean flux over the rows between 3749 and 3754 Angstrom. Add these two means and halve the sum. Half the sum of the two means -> 17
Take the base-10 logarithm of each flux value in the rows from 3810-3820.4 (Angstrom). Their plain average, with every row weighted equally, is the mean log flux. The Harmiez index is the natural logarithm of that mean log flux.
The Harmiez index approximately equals 0.31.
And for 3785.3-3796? 0.39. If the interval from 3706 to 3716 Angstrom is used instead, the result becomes 0.38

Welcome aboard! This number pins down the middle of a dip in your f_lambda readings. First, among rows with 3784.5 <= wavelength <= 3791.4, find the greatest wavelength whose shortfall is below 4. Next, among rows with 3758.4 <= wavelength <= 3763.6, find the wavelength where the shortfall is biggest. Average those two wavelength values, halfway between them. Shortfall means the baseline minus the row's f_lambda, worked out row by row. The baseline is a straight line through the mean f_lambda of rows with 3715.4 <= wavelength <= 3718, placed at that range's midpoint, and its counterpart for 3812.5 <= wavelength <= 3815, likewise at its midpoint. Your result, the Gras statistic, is 3774.9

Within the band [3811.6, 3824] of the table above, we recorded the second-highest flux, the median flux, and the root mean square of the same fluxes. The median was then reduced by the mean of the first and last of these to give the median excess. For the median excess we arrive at -5.9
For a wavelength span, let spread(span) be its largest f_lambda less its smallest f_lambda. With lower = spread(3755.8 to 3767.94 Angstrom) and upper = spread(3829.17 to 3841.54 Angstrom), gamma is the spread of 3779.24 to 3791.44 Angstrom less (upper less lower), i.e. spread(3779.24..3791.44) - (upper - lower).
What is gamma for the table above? 40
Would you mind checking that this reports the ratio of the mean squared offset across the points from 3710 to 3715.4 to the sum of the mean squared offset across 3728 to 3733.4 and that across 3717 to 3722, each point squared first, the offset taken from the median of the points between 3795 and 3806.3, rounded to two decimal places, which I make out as 0.58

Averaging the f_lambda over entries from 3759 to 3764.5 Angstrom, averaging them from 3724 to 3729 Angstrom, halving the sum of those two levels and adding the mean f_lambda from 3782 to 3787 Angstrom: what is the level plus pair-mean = 67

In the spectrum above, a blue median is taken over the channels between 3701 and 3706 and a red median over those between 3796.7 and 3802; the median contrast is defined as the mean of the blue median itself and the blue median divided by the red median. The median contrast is 20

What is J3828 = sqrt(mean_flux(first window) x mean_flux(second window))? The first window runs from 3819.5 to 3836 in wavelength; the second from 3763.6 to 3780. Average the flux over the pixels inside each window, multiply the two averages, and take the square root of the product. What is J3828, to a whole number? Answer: 21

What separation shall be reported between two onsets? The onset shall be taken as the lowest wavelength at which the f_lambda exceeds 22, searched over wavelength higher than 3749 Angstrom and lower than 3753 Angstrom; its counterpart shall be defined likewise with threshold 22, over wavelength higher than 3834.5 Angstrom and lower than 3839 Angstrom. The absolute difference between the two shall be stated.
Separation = 84.7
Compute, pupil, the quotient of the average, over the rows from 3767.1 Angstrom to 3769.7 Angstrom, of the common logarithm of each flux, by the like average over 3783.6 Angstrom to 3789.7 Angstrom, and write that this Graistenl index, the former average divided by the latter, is 0.87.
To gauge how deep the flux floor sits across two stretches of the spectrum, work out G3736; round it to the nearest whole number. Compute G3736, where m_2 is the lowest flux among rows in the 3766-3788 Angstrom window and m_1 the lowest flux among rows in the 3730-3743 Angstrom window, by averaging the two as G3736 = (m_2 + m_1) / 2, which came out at 12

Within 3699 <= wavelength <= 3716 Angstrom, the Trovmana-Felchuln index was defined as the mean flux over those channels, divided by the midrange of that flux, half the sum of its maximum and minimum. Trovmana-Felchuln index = 1.09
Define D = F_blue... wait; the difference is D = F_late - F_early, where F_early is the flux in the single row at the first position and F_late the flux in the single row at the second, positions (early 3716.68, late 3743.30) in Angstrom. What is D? -14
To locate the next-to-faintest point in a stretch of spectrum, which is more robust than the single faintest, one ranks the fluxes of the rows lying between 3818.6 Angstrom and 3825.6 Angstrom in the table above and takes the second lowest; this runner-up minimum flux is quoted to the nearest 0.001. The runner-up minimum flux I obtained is 11.240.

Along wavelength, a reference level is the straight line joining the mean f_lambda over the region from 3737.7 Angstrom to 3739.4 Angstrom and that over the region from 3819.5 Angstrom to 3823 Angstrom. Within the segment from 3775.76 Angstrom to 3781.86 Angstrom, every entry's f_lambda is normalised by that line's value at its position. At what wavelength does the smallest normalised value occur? 3776.20 Angstrom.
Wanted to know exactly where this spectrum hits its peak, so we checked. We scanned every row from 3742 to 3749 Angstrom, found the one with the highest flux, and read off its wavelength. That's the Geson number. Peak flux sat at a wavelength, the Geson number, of 3742.44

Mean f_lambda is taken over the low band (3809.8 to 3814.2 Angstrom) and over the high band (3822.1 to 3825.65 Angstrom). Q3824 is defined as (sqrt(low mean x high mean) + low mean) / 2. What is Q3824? 28.5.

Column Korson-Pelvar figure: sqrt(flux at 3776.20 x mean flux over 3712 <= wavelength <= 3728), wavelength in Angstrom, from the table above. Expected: 33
